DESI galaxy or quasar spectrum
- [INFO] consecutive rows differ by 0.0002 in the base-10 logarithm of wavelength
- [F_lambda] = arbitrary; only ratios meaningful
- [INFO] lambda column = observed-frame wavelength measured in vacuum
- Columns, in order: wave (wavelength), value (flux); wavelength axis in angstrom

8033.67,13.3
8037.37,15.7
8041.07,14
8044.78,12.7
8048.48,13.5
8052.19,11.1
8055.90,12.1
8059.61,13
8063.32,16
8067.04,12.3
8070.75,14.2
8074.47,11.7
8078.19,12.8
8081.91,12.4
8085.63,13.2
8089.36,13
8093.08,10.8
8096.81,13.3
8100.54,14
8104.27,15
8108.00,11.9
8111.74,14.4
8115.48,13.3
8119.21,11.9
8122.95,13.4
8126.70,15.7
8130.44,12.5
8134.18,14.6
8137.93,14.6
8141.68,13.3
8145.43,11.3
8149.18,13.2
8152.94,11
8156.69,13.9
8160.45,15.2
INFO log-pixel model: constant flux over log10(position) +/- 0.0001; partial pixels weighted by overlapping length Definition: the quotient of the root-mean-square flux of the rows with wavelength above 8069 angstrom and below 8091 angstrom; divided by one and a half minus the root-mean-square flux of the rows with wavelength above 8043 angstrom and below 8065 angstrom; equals -1.11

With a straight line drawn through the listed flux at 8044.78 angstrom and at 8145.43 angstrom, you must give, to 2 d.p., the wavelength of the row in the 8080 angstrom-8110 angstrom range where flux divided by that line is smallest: 8093.08 angstrom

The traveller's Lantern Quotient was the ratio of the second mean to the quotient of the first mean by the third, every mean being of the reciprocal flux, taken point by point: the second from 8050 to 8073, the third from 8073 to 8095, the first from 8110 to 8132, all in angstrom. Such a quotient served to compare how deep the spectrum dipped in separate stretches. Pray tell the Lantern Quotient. 0.0847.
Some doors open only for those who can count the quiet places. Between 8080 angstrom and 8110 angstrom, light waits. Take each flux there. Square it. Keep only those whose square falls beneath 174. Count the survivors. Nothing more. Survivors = 4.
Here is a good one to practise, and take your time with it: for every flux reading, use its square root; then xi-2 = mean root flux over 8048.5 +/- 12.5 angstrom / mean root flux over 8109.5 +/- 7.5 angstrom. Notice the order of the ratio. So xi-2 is 0.98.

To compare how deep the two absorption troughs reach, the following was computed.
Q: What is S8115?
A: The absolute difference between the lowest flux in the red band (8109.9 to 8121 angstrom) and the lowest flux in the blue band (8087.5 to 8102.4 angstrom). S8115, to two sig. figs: 1.1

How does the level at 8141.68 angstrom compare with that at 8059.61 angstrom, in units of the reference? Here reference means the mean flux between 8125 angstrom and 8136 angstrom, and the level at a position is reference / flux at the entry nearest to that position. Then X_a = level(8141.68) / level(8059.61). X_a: 0.98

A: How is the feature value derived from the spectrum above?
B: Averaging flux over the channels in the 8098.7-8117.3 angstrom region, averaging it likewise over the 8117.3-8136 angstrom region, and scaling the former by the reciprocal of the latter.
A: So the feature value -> 1.01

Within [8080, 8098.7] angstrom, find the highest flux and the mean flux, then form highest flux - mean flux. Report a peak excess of 0.8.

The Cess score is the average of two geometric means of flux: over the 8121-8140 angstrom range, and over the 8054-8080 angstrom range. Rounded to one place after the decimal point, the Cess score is 13.6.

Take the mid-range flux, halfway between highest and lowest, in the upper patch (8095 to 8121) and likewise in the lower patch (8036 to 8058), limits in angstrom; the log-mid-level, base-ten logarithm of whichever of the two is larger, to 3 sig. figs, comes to 1.13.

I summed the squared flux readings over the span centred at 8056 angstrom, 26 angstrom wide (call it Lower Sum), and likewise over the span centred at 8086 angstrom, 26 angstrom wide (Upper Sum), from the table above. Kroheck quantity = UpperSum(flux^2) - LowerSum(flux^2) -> -98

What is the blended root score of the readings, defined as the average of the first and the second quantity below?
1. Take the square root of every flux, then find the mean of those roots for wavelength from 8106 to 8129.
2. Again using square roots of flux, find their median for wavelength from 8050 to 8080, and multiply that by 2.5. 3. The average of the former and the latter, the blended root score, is 6.26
